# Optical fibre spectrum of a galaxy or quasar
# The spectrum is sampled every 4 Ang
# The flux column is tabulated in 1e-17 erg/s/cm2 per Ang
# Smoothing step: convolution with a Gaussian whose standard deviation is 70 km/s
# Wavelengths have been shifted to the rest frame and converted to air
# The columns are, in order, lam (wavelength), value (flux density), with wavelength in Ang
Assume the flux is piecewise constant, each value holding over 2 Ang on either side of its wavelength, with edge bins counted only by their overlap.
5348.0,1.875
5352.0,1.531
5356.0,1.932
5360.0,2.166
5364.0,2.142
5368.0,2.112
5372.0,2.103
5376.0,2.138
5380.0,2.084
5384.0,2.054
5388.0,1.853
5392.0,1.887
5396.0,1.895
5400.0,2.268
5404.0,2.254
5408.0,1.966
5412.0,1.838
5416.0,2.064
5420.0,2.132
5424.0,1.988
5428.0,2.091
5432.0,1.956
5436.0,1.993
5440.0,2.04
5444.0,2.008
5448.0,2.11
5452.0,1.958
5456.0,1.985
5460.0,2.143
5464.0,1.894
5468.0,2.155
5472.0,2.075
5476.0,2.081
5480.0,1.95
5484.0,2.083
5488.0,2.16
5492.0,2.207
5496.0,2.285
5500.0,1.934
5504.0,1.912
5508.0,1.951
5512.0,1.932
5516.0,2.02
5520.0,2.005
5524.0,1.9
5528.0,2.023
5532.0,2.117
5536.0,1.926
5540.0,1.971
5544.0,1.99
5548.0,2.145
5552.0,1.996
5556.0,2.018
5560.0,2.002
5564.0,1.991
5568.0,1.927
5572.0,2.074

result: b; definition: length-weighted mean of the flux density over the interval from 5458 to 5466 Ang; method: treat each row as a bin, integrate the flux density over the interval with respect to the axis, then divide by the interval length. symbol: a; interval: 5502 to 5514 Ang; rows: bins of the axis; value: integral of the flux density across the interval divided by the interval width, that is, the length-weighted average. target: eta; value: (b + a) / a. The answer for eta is 2.04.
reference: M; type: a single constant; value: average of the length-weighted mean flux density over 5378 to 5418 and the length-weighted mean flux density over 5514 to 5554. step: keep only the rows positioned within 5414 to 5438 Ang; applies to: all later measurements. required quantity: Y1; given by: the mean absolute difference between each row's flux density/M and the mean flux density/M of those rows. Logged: 0.029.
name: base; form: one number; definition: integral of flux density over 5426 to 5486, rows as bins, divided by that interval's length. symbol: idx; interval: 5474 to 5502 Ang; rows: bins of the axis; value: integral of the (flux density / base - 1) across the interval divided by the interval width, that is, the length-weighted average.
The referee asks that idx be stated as 0.032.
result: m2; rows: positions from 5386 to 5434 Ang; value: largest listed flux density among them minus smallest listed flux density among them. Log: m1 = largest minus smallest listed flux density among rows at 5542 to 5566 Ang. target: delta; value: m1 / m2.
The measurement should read 0.4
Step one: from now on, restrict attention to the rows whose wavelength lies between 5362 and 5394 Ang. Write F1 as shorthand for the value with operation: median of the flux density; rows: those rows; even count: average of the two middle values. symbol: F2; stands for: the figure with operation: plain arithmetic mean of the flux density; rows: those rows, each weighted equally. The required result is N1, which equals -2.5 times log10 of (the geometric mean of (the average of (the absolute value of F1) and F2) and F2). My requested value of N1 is -0.784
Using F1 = 2.09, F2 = 2.047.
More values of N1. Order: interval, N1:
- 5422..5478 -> -0.770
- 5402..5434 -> -0.771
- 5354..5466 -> -0.774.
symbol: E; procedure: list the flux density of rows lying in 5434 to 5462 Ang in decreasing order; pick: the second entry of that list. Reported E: 2.11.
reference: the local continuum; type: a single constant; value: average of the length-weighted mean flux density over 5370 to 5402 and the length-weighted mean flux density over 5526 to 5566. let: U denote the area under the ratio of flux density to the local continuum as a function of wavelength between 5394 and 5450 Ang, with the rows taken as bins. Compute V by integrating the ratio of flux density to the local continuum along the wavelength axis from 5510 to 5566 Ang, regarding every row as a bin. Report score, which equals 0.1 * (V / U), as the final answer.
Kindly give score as 0.098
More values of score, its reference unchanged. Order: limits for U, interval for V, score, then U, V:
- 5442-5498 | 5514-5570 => 0.096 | 57.4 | 55.3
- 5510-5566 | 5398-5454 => 0.102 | 55.3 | 56.6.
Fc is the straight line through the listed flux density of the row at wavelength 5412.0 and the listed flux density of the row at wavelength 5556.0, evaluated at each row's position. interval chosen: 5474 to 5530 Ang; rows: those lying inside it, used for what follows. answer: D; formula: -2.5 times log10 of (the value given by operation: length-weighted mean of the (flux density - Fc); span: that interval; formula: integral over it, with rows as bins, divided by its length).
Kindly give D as 2.73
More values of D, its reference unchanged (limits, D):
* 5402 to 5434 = 1.80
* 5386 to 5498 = 1.91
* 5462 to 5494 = 2.02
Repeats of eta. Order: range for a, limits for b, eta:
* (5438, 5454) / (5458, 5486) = 2.01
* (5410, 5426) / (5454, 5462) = 2.03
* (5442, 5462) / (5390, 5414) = 1.99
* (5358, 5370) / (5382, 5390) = 1.91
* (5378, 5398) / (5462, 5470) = 2.04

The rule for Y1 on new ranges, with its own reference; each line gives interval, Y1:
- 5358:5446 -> 0.047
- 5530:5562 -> 0.027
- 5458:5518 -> 0.051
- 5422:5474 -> 0.033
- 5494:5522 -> 0.042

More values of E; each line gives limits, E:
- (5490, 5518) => 2.207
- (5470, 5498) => 2.207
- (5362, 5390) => 2.138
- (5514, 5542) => 2.023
